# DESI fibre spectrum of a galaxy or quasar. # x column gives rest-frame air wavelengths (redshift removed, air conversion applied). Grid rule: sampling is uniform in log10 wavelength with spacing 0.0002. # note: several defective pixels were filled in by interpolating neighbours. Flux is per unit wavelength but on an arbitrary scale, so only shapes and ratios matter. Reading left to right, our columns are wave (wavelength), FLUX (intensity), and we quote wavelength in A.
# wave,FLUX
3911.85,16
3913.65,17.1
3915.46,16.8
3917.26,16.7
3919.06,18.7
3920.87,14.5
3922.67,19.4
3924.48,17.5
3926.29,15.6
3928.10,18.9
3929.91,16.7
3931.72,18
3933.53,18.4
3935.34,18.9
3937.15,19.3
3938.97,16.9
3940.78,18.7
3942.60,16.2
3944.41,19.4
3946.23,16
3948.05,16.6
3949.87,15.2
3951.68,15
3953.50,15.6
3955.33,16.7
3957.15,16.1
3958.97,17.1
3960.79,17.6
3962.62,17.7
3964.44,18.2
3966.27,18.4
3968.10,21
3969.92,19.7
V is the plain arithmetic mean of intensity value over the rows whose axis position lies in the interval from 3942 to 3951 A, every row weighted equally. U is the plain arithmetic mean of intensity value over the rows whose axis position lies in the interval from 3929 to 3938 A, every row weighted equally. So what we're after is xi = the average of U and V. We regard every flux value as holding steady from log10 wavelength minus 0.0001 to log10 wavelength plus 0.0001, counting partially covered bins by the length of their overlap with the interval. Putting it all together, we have 17.5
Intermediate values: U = 18.3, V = 16.7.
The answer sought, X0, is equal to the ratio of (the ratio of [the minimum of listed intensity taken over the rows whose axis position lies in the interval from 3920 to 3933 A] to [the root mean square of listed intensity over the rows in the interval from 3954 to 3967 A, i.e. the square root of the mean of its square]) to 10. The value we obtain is 0.083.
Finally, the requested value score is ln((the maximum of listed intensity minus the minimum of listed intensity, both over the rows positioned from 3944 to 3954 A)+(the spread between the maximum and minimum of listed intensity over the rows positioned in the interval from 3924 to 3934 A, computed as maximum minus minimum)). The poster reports 2.04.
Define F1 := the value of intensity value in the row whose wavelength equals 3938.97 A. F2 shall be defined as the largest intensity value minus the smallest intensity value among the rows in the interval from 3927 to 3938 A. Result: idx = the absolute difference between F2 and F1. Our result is 14.3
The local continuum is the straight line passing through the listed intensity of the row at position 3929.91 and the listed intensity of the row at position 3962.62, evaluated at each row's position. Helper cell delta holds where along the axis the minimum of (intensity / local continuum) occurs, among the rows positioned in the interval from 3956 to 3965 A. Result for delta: 3957.15 A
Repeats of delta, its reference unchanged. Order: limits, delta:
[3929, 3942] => 3938.97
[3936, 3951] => 3949.87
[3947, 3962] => 3951.68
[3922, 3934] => 3926.29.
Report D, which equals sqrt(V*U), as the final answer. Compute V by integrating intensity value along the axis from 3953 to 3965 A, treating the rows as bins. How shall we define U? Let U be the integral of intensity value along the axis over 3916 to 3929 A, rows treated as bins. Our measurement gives 214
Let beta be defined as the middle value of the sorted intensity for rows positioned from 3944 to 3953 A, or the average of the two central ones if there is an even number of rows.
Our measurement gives 16.0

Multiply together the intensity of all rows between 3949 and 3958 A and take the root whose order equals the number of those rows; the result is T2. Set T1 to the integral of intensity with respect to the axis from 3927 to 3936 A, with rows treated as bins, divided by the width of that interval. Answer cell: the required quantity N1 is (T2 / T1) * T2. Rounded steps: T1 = 18.11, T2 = 15.7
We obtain 14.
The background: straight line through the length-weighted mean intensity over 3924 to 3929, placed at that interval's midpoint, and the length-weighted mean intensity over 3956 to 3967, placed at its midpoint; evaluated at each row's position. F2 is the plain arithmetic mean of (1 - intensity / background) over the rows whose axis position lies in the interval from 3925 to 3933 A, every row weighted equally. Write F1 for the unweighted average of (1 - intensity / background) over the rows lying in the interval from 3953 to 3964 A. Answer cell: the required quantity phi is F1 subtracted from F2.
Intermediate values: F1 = 0.04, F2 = 0.00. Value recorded -0.04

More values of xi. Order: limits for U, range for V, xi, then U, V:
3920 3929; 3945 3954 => 16.4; 17.2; 15.7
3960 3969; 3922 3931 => 18.1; 18.6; 17.6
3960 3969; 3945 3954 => 17.1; 18.6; 15.7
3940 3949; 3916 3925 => 17.4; 17.4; 17.4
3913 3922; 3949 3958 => 16.2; 16.8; 15.7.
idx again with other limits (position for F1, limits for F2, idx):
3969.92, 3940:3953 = 15.3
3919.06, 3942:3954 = 14.3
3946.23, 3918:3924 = 11.1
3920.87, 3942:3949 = 11.1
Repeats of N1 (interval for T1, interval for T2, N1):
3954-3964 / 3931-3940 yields 20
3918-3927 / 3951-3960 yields 15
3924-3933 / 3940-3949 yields 17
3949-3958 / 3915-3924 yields 19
